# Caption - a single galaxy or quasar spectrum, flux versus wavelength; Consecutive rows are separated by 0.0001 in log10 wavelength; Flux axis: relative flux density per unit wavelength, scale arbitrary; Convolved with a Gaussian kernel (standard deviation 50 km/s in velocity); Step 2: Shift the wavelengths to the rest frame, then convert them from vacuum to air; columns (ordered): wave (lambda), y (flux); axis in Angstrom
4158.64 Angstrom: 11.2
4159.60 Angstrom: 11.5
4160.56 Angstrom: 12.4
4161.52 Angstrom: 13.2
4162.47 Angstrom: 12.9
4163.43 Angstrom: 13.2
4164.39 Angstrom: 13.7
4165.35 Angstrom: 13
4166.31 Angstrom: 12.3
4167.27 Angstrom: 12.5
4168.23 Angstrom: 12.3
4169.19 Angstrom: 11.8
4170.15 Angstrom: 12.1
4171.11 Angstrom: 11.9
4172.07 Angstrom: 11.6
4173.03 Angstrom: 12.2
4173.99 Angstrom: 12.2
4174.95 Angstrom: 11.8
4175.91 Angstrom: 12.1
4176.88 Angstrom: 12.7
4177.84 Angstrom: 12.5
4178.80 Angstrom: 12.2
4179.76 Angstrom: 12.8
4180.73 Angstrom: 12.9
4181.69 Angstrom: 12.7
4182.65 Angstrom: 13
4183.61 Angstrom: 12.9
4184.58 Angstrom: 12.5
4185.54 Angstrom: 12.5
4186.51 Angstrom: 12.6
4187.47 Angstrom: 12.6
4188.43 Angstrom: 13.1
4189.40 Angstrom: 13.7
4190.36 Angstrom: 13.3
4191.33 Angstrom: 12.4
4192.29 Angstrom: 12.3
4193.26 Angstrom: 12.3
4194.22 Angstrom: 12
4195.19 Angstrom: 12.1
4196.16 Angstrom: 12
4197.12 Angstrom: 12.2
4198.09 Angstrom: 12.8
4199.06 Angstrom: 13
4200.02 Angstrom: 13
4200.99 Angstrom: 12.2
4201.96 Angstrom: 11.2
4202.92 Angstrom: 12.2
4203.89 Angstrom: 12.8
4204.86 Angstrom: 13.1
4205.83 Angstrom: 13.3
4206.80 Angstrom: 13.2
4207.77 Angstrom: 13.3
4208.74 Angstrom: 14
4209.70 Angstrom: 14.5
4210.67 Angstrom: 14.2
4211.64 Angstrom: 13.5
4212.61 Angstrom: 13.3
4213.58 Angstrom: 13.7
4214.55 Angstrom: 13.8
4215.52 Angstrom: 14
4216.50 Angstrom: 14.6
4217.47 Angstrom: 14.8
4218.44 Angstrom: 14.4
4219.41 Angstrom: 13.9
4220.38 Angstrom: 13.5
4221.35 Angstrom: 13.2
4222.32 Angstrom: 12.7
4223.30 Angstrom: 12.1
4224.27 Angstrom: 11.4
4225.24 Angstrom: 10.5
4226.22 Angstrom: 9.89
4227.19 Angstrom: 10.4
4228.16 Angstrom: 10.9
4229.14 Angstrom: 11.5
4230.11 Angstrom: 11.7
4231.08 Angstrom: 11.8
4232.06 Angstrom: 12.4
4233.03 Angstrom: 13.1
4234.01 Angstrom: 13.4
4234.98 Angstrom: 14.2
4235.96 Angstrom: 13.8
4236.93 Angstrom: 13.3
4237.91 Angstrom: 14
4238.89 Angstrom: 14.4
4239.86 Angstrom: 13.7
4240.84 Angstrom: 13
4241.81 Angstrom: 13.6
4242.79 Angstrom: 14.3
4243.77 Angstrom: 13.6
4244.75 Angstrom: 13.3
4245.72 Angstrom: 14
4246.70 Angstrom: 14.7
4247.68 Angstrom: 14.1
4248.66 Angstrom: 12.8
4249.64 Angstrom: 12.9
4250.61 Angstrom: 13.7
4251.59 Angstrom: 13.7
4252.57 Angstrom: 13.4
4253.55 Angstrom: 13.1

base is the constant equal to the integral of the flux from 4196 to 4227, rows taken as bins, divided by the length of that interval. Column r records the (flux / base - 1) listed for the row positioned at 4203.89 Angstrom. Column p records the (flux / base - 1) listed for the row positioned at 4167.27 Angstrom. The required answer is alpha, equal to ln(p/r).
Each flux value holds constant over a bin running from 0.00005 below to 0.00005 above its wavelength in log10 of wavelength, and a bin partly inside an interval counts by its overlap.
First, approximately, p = -0.04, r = -0.02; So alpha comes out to 0.9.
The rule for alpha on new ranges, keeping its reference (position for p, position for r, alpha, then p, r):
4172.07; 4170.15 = 0.4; -0.11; -0.07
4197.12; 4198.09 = 1.4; -0.06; -0.02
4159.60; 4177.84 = 1.1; -0.12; -0.04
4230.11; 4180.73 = 2.6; -0.10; -0.01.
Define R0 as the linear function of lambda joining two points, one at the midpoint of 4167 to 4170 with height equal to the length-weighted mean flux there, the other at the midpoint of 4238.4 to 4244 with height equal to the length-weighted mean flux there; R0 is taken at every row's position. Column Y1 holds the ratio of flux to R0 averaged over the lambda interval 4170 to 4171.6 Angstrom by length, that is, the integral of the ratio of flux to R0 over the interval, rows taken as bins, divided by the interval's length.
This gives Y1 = 0.98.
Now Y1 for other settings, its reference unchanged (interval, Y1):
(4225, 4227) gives 0.76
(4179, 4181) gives 1.02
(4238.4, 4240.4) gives 1.02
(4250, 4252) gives 0.98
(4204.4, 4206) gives 1.01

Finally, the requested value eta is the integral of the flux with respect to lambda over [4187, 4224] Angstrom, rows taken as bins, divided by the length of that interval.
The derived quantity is 13.1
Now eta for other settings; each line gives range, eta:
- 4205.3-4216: 13.7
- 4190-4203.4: 12.4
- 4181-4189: 12.8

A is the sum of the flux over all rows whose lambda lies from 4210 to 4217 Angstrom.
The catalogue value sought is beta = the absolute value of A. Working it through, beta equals 97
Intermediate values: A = 97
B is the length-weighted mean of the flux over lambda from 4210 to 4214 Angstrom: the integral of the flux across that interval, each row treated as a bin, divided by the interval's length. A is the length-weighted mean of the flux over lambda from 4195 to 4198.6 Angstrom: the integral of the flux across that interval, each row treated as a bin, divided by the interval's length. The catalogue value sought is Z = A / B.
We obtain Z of 0.90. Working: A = 12.3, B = 13.7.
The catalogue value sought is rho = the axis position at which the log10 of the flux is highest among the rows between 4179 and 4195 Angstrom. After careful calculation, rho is 4189.40 Angstrom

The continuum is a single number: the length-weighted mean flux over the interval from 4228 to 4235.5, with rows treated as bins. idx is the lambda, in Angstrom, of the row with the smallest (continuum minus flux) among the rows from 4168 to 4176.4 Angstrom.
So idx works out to 4168.23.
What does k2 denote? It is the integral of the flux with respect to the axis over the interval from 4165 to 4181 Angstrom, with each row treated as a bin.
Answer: 196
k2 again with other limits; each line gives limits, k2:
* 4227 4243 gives 207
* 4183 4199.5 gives 208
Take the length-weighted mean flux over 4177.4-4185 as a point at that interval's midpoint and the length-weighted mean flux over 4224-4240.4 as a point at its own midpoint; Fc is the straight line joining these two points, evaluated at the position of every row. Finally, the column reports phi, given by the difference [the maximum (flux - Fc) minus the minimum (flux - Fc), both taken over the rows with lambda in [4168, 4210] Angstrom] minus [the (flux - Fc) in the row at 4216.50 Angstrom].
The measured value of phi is 1.2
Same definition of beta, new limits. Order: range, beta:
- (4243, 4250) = 95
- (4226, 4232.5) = 79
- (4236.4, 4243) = 96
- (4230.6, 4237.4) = 92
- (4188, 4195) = 89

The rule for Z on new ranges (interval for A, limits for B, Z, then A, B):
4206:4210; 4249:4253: 1.02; 13.7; 13.4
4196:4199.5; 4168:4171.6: 1.04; 12.5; 12.0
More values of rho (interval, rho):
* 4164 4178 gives 4164.39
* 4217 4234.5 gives 4217.47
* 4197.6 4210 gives 4209.70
